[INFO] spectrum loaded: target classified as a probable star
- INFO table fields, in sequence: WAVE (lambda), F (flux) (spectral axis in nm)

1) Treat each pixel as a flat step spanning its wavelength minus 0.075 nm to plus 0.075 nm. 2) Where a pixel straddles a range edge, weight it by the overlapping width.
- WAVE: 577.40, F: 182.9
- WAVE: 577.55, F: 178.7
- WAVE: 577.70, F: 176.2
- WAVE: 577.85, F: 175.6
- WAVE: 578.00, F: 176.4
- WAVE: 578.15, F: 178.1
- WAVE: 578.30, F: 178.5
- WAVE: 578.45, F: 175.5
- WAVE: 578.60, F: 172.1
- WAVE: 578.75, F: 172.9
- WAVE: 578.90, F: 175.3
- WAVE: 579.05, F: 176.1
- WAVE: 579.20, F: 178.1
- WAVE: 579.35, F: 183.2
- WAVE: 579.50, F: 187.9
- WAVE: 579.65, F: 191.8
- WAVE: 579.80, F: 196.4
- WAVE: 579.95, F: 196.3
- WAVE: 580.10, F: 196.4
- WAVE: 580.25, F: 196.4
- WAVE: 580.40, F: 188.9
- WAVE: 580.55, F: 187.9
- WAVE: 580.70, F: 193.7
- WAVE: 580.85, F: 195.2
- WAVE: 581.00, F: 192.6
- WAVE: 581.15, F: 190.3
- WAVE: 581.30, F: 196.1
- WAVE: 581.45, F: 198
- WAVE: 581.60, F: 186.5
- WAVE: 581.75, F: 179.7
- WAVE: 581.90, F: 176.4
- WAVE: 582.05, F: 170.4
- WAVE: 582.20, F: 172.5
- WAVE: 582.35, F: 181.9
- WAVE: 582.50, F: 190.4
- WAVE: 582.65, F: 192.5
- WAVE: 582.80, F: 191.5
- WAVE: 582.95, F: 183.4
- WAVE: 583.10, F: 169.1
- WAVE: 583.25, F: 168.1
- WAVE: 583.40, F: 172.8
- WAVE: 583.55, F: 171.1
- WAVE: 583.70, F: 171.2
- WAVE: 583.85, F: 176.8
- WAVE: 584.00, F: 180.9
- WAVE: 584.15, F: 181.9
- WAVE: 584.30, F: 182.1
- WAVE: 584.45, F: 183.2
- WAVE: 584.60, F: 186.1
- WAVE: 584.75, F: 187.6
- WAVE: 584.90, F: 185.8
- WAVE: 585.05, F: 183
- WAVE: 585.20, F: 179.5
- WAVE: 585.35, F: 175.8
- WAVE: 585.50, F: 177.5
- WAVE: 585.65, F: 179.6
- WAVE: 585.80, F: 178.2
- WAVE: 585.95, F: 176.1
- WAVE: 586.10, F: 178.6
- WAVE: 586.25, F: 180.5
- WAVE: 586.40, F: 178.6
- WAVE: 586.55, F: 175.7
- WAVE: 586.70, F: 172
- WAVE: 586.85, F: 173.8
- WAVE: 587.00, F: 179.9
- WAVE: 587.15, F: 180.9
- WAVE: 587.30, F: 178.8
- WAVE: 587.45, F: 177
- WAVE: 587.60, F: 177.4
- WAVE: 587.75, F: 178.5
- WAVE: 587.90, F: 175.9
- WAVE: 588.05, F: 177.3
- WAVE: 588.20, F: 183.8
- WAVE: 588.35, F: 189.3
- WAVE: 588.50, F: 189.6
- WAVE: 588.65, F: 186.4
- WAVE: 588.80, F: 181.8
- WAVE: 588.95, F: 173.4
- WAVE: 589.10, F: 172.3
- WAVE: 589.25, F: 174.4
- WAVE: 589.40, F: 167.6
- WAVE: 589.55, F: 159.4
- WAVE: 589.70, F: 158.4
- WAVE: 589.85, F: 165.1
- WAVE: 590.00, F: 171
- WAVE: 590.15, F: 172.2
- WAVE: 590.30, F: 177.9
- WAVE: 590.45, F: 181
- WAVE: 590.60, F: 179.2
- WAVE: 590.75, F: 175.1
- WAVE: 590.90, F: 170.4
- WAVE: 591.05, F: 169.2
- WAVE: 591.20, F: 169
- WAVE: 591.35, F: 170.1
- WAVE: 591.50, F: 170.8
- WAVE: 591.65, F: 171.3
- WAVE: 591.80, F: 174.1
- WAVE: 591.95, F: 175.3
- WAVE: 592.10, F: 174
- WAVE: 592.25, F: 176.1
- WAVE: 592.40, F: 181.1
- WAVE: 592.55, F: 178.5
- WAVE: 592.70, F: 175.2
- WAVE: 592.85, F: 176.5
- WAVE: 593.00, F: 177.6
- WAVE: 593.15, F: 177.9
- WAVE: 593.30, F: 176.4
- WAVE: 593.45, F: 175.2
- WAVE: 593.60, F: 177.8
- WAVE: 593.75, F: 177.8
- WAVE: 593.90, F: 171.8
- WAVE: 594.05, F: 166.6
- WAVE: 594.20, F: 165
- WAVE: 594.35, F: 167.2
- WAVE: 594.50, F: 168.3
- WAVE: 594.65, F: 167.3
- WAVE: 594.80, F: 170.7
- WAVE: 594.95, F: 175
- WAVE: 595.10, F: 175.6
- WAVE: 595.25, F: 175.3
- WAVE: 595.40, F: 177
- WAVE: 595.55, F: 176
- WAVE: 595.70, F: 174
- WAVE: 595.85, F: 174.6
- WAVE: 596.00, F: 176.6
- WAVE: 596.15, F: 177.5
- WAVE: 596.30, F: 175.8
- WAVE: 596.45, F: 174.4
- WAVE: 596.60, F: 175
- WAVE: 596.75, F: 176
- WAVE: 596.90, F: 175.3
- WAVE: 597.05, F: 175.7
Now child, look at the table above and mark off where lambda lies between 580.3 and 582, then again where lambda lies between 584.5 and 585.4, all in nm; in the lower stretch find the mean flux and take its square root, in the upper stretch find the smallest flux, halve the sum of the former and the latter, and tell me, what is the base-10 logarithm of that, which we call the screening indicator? 1.98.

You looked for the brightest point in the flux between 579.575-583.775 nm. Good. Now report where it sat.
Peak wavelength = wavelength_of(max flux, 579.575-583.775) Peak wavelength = 581.45 nm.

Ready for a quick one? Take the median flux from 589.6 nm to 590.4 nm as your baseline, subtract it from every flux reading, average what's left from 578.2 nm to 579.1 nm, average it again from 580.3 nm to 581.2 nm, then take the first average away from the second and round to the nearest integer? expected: 16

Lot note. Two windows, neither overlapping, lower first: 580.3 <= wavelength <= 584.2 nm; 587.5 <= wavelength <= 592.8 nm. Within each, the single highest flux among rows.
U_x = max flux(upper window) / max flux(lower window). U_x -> 0.96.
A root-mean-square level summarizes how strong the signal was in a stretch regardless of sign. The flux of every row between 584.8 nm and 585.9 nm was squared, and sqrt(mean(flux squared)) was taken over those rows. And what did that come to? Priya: 180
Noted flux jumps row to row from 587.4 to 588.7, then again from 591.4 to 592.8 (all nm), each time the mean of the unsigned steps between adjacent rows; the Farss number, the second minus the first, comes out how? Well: -0.3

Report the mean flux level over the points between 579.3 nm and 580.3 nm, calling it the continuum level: 193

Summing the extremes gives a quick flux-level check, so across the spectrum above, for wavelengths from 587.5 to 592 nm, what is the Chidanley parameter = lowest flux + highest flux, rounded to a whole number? 348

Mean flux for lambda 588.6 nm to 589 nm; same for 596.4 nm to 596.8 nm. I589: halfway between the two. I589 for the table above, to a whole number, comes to 178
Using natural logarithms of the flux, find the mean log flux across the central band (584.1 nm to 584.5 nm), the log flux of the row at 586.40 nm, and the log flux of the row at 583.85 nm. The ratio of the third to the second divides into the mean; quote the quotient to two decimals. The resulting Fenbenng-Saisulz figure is 5.22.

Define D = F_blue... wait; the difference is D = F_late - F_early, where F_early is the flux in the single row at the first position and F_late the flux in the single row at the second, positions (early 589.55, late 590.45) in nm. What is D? 22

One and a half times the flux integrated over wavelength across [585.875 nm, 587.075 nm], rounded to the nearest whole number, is 318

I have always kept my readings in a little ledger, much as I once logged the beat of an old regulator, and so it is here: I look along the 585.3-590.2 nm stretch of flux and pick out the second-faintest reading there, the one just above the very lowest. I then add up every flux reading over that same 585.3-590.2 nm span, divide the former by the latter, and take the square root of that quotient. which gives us 0.17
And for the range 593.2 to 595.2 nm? 0.27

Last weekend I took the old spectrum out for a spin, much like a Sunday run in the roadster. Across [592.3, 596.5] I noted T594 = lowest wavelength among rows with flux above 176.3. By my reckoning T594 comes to 592.40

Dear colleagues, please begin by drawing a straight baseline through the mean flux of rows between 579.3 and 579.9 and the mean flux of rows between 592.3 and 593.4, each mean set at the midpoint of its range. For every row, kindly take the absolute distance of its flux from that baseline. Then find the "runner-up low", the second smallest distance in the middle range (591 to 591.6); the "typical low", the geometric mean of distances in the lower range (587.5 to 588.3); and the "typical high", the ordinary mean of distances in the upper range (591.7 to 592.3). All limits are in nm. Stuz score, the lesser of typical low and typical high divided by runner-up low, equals 0.4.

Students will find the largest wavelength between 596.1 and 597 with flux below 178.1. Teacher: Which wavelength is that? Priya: 596.90 nm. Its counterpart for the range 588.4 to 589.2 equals 589.10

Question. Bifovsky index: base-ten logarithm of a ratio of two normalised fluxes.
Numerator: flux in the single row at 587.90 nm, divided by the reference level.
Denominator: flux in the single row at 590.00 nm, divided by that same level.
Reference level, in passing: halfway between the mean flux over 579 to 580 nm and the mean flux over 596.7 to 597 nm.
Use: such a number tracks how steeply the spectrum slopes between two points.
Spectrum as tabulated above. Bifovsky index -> 0.012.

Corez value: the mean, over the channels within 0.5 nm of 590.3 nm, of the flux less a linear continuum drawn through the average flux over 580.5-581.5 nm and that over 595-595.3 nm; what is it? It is -7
